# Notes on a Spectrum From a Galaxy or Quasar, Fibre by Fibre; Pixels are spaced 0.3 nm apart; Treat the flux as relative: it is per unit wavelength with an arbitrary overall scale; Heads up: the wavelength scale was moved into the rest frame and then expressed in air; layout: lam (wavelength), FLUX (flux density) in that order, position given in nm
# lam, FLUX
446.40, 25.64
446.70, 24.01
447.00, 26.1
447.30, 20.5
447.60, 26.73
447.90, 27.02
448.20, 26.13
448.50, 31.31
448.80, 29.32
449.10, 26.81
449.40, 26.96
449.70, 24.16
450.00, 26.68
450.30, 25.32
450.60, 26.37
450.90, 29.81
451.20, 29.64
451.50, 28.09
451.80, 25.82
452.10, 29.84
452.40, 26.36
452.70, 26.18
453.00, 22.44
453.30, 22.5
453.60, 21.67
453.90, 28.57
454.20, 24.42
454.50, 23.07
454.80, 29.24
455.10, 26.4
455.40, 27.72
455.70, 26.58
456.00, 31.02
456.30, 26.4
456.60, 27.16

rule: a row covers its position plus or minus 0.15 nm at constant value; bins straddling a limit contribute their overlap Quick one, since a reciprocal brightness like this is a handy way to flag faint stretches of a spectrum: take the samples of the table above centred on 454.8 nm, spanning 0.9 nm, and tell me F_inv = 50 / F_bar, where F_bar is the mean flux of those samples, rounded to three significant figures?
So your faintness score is 1.91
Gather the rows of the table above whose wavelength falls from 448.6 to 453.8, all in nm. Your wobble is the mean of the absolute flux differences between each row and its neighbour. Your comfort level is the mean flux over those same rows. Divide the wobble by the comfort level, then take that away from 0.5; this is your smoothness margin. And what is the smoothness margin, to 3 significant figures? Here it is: 0.429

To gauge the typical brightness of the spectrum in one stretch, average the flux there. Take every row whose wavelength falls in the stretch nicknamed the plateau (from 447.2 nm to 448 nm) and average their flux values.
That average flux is 25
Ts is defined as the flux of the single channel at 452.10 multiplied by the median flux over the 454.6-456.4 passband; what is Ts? 810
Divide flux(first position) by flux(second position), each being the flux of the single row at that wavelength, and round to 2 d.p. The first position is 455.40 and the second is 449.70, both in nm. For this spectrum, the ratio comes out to 1.15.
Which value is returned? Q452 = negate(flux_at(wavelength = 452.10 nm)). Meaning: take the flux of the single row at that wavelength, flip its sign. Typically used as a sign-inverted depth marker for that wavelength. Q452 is -29.8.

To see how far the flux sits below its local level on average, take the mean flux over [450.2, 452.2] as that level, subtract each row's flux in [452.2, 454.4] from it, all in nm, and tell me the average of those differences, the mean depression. 3.2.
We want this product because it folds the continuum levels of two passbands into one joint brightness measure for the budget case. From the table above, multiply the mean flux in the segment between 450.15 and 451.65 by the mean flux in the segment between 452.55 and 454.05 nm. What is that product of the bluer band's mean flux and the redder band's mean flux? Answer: 676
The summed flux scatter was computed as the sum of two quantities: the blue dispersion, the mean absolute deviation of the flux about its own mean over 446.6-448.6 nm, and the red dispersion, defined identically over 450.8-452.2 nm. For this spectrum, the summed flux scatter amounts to 3.5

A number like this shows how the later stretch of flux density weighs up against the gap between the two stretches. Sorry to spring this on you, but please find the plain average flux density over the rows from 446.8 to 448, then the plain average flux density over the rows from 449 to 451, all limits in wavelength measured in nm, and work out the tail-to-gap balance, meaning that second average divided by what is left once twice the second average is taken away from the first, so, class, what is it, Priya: -0.95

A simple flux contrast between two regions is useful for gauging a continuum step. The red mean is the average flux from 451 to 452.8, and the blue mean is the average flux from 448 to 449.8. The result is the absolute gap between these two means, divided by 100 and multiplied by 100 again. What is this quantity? 0.2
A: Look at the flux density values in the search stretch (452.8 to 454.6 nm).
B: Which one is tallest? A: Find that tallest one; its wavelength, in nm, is 453.90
